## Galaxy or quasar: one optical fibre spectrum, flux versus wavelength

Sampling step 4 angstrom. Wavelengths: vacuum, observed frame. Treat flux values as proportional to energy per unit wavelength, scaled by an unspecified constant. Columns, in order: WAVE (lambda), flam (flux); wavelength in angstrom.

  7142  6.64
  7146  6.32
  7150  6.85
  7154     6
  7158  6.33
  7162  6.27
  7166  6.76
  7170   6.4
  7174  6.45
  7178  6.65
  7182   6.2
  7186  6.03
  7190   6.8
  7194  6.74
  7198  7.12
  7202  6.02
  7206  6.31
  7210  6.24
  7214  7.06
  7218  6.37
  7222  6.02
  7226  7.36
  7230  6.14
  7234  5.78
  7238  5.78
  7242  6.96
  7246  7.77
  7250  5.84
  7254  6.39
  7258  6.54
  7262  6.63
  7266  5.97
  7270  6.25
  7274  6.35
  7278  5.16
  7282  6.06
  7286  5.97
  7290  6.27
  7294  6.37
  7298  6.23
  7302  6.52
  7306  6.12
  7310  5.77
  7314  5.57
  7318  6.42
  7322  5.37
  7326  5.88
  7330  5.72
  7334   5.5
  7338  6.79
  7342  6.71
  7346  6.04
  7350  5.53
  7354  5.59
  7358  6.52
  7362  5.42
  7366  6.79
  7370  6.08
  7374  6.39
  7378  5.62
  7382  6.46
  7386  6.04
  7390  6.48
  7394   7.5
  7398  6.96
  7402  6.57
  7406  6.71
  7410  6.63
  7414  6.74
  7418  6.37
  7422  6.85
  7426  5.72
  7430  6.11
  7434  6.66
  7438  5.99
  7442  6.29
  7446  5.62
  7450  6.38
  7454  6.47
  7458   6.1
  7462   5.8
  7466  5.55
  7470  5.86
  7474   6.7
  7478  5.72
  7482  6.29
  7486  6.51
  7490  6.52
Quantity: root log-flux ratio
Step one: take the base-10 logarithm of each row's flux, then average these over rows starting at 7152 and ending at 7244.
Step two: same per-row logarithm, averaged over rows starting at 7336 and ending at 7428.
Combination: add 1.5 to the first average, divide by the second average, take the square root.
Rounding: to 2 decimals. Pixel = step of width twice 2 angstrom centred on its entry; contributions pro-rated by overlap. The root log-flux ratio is 1.70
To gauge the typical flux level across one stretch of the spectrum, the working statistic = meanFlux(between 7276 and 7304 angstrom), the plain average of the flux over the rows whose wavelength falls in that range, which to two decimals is 6.08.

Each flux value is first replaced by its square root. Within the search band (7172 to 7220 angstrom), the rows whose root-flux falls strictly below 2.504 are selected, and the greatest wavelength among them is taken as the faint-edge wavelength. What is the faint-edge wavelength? 7210 angstrom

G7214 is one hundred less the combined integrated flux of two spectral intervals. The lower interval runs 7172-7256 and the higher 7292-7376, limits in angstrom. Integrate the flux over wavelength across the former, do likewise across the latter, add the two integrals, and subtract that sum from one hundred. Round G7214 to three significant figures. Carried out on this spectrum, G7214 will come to -953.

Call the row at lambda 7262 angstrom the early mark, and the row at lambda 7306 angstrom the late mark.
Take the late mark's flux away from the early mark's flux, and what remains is 0.51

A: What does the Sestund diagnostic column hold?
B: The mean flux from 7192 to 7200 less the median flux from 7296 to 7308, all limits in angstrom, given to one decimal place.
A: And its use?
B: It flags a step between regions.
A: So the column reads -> 0.7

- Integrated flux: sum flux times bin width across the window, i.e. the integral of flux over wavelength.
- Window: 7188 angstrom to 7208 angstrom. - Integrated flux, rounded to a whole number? 132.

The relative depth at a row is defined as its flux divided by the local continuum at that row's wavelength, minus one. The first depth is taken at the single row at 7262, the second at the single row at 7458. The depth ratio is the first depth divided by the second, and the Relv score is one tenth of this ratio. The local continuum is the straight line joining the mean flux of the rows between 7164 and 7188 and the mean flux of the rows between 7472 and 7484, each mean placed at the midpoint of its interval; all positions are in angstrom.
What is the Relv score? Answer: -0.18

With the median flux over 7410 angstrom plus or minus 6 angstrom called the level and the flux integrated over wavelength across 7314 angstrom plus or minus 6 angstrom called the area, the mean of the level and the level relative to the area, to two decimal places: 3.40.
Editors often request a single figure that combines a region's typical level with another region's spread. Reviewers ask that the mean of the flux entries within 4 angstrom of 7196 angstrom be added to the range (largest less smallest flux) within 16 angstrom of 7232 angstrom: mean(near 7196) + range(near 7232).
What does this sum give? 8.9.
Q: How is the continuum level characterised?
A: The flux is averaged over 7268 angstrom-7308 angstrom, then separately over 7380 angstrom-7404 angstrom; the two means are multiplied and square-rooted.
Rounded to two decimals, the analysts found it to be 6.39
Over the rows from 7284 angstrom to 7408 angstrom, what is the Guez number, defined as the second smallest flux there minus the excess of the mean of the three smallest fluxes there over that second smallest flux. 5.41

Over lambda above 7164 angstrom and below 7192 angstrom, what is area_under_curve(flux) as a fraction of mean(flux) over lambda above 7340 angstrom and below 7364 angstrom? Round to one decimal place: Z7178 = 30.4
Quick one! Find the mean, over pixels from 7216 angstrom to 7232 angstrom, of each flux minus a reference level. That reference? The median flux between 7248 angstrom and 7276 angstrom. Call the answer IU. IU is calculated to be 0.12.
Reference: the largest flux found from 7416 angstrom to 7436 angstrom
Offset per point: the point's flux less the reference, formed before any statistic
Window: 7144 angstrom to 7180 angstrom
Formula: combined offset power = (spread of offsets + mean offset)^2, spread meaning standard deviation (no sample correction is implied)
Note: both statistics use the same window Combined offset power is 0.02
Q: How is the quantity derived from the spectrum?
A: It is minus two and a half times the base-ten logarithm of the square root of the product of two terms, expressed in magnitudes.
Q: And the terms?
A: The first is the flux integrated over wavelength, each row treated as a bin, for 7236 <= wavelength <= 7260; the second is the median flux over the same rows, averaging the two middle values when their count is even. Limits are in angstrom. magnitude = -3.76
